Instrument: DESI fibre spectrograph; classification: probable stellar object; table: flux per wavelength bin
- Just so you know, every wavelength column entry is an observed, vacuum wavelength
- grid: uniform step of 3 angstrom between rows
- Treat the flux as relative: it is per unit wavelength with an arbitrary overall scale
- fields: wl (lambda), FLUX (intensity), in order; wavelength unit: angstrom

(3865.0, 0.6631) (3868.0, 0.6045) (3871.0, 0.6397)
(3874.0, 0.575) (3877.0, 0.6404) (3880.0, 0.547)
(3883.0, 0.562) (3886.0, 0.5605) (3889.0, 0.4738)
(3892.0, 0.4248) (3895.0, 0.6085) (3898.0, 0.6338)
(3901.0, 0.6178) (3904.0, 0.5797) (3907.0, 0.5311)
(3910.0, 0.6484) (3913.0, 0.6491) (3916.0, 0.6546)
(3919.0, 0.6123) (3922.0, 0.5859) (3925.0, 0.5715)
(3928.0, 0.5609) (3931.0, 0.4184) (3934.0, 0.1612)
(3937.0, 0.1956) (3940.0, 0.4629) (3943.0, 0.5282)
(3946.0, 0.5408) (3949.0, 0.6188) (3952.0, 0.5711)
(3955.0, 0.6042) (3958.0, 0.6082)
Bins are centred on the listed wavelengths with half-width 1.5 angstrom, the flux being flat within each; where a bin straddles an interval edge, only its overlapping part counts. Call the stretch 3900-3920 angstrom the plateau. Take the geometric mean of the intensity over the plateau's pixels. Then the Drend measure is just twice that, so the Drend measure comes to 1.22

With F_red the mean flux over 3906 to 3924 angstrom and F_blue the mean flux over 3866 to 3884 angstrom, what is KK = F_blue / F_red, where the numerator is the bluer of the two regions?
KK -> 0.97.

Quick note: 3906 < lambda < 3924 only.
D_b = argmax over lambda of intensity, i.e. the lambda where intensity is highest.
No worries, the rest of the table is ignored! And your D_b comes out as 3916.0 angstrom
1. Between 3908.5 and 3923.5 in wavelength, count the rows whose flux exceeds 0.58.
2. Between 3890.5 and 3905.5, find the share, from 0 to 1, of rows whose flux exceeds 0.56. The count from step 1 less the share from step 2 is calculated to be 4.2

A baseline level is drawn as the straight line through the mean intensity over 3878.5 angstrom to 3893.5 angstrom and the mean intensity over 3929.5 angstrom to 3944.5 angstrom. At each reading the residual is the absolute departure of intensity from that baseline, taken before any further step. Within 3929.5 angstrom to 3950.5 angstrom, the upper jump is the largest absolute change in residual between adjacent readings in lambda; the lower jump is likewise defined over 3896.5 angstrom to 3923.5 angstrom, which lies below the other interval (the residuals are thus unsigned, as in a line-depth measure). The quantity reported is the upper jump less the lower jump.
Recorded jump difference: 0.028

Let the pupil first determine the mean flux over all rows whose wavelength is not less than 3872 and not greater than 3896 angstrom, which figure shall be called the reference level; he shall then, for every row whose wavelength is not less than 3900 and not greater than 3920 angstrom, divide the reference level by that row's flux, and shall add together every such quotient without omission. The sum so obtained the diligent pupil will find 6.3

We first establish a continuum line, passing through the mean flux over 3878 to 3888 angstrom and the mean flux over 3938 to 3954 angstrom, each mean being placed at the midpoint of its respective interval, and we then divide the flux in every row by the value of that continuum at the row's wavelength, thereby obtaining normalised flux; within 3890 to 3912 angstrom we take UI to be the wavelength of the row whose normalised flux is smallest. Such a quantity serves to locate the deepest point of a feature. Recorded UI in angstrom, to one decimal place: 3892.0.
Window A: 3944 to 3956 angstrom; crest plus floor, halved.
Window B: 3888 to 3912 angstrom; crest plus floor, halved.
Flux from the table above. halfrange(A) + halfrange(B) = 1.12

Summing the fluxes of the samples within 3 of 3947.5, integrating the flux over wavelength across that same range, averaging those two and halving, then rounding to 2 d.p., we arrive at 1.16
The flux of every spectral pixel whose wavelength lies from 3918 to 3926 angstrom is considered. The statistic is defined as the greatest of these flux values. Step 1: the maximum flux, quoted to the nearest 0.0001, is 0.6123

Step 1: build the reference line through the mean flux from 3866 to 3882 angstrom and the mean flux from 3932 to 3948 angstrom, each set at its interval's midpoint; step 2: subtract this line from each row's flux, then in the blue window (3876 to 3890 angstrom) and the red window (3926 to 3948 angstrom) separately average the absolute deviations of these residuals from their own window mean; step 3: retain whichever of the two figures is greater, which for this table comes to 0.14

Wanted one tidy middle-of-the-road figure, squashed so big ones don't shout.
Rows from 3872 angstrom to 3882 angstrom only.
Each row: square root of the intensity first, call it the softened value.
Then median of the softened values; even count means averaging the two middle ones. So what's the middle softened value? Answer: 0.758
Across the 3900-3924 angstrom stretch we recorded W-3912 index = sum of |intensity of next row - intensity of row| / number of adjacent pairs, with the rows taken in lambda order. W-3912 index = 0.040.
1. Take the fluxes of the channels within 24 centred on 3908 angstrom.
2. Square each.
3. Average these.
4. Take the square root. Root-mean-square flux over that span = 0.62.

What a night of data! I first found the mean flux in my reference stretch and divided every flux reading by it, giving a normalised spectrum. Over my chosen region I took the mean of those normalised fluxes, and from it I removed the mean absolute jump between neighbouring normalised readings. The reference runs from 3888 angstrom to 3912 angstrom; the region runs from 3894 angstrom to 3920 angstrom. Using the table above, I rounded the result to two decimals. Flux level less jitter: 1.02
